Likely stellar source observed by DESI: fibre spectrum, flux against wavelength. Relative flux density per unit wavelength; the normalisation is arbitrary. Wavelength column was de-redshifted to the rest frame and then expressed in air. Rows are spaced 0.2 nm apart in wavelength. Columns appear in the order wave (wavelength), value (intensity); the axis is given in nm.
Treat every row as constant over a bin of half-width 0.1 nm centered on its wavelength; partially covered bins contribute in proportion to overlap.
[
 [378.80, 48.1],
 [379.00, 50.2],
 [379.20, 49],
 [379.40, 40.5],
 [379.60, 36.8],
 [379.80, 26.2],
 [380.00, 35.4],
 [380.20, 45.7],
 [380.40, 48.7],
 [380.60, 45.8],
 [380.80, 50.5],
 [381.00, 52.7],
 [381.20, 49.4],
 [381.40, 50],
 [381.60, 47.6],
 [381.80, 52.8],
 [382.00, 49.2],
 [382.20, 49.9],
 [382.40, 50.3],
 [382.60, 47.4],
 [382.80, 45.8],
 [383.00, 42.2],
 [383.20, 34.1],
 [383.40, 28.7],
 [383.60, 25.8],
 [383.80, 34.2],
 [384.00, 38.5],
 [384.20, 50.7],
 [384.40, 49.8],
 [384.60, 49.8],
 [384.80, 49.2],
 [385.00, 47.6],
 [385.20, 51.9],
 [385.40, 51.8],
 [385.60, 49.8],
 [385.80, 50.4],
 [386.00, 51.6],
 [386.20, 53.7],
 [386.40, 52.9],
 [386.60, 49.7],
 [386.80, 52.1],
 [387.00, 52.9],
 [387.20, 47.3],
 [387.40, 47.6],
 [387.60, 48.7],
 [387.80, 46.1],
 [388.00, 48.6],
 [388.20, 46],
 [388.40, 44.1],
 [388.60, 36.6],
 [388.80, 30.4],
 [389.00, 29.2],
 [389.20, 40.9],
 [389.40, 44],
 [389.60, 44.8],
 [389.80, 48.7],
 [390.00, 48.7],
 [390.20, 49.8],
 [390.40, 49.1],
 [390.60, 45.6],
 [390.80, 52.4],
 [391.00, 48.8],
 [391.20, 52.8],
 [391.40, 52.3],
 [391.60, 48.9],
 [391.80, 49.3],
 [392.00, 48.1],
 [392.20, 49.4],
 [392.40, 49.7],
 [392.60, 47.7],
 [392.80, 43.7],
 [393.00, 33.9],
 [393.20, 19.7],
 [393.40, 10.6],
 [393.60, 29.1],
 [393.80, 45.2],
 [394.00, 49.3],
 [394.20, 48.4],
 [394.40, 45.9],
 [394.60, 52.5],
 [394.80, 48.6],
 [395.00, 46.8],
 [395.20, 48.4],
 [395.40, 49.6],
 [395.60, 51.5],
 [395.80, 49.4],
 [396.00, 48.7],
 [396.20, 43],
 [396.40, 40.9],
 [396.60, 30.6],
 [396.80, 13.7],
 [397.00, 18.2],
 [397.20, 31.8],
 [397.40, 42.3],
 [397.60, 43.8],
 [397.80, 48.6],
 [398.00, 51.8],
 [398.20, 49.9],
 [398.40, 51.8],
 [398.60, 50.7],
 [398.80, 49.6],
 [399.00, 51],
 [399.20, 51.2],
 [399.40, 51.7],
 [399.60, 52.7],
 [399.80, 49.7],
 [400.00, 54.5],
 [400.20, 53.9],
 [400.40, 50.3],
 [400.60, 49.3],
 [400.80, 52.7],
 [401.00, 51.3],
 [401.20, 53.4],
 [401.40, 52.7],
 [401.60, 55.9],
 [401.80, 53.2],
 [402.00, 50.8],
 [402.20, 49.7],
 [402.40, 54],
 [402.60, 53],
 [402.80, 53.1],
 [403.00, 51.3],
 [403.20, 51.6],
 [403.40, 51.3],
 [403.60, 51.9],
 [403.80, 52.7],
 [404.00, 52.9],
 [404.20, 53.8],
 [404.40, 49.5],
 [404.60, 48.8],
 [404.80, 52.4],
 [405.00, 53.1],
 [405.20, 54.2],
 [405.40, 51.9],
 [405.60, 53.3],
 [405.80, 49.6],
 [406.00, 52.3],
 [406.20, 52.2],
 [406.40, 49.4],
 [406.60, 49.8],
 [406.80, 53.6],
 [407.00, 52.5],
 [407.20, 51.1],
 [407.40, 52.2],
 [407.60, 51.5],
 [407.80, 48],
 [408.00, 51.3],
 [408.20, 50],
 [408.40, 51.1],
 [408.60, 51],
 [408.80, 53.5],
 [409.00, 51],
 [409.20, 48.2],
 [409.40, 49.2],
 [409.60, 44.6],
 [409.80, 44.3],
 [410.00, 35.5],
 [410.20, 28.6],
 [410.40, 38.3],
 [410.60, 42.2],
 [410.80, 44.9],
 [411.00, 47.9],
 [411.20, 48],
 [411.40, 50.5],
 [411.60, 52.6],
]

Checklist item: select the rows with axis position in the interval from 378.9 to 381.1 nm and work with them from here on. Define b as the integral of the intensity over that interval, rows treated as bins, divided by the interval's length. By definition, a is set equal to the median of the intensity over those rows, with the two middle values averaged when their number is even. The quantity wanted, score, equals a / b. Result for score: 1.05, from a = 45.8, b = 43.8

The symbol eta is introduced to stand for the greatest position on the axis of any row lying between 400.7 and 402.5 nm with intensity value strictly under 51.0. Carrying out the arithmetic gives 402.20 nm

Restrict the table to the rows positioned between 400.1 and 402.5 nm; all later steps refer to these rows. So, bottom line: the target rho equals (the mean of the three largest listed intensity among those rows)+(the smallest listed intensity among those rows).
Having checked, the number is 104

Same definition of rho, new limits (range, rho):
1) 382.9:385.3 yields 77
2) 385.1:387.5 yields 100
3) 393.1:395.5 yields 61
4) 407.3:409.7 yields 97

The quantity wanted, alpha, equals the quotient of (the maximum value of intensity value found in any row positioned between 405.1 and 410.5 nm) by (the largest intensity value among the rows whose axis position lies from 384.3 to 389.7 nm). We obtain 1.01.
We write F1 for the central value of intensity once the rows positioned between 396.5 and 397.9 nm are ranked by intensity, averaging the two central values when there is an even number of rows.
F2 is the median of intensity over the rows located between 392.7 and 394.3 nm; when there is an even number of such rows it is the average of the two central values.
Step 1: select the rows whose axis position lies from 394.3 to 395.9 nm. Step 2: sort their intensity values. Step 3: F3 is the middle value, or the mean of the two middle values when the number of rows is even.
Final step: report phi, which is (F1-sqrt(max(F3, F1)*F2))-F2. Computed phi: -51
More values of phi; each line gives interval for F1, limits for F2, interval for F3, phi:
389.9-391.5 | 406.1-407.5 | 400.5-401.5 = -55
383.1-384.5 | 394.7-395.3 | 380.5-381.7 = -63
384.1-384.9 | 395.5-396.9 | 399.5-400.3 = -41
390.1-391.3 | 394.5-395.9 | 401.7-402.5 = -51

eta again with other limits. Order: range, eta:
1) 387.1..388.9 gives 388.80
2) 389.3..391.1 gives 391.00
